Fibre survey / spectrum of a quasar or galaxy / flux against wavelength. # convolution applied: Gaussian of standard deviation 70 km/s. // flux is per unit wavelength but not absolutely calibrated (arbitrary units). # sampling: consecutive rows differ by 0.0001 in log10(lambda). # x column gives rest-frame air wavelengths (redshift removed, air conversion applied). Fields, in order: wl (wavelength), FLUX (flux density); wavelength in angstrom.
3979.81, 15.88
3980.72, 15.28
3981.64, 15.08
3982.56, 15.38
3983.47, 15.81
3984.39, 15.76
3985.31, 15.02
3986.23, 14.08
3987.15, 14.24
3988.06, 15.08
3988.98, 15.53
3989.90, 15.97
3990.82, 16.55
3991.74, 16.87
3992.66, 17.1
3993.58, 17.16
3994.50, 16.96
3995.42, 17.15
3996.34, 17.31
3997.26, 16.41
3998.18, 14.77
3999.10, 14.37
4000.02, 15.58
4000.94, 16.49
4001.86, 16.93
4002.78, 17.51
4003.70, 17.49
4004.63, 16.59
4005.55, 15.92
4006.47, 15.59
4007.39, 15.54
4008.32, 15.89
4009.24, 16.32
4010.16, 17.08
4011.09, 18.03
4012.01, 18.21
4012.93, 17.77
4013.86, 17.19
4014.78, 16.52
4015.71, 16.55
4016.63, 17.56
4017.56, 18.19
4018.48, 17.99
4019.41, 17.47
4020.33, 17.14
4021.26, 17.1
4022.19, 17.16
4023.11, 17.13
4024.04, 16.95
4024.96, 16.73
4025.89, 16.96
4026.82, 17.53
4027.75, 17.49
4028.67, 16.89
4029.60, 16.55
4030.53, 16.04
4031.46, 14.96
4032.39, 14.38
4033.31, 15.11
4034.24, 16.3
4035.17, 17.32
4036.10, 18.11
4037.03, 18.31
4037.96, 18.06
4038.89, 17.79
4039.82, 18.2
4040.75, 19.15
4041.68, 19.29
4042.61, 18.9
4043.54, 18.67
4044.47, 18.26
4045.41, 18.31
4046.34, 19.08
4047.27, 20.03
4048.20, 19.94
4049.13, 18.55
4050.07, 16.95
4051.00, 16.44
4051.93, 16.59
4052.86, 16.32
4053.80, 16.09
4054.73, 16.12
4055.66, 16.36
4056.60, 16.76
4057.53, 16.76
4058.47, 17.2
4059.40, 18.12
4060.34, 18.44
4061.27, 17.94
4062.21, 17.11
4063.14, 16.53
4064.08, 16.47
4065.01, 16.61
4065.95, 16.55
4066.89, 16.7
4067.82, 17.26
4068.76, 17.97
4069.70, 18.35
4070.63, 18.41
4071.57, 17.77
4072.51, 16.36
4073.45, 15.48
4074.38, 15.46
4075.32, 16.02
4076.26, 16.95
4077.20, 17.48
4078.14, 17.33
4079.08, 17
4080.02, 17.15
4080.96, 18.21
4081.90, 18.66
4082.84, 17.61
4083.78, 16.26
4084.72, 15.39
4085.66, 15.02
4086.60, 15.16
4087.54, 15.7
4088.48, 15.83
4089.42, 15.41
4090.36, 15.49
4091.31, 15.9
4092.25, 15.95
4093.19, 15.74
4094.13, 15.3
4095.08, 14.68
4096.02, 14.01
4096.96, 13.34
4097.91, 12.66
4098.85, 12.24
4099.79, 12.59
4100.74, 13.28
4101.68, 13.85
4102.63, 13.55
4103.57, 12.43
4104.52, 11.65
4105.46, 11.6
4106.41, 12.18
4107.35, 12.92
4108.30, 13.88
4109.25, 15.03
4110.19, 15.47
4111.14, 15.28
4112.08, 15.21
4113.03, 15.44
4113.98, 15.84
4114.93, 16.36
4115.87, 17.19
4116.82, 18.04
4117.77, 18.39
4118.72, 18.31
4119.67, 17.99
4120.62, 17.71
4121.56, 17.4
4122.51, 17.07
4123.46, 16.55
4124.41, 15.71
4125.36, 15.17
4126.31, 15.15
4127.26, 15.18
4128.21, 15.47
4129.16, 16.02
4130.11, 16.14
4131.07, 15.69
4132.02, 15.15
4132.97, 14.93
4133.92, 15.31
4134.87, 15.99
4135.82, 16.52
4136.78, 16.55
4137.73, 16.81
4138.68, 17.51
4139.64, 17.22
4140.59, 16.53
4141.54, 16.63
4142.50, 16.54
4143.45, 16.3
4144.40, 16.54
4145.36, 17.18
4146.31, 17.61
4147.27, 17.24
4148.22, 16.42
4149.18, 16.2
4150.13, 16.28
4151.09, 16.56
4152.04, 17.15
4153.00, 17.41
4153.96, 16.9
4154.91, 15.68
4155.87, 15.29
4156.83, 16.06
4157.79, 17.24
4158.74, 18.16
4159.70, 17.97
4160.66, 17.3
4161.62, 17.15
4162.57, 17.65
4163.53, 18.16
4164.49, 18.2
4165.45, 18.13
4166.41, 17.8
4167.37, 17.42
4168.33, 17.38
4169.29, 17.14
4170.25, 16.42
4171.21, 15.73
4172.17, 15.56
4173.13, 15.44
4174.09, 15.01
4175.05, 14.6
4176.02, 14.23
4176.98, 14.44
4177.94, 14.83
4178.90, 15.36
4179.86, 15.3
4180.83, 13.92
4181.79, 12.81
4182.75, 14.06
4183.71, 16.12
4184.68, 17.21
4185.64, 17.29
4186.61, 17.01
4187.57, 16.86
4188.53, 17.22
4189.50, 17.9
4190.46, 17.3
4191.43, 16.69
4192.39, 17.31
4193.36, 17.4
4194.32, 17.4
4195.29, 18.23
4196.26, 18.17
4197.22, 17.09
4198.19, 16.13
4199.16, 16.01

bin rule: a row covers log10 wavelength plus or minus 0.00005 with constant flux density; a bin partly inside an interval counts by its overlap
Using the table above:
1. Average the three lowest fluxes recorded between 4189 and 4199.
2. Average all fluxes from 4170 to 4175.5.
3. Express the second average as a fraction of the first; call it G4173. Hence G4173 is 0.93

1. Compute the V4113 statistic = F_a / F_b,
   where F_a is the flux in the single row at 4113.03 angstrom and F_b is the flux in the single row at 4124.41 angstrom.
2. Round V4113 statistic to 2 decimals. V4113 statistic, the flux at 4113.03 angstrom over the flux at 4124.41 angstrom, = 0.98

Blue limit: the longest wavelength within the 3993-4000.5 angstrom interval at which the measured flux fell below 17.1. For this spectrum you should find 4000.02 angstrom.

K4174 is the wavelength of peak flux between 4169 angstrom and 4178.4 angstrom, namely 4169.29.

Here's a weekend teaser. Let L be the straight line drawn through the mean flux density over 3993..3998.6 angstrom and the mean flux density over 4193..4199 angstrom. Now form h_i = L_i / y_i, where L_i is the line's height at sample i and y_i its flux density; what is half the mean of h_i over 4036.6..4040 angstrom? 0.46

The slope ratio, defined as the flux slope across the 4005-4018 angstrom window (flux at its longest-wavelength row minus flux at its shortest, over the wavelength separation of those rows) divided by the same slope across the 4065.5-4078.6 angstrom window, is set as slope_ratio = 3.0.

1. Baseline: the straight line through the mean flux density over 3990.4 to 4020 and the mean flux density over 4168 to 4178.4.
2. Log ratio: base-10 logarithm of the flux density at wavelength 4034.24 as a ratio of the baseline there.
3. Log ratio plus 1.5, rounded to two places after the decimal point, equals 1.49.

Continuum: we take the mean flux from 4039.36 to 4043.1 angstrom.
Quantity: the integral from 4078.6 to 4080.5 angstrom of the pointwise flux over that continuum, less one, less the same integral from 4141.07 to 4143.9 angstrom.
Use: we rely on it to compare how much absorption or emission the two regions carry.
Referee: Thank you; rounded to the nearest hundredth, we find 0.18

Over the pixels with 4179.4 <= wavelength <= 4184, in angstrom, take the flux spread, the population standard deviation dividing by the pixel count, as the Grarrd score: 1.2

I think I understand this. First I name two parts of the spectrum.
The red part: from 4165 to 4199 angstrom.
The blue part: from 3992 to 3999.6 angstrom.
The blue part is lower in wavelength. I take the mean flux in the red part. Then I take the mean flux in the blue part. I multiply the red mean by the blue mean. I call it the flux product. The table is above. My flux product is 268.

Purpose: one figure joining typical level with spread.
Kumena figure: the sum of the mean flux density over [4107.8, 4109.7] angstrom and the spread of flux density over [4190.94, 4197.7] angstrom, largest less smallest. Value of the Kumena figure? 16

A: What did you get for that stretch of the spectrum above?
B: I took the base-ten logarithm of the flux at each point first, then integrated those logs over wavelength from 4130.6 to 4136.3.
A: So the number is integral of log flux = 6.81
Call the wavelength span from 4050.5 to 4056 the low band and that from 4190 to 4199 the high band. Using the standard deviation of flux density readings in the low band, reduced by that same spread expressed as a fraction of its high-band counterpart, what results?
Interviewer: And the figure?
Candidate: -0.1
